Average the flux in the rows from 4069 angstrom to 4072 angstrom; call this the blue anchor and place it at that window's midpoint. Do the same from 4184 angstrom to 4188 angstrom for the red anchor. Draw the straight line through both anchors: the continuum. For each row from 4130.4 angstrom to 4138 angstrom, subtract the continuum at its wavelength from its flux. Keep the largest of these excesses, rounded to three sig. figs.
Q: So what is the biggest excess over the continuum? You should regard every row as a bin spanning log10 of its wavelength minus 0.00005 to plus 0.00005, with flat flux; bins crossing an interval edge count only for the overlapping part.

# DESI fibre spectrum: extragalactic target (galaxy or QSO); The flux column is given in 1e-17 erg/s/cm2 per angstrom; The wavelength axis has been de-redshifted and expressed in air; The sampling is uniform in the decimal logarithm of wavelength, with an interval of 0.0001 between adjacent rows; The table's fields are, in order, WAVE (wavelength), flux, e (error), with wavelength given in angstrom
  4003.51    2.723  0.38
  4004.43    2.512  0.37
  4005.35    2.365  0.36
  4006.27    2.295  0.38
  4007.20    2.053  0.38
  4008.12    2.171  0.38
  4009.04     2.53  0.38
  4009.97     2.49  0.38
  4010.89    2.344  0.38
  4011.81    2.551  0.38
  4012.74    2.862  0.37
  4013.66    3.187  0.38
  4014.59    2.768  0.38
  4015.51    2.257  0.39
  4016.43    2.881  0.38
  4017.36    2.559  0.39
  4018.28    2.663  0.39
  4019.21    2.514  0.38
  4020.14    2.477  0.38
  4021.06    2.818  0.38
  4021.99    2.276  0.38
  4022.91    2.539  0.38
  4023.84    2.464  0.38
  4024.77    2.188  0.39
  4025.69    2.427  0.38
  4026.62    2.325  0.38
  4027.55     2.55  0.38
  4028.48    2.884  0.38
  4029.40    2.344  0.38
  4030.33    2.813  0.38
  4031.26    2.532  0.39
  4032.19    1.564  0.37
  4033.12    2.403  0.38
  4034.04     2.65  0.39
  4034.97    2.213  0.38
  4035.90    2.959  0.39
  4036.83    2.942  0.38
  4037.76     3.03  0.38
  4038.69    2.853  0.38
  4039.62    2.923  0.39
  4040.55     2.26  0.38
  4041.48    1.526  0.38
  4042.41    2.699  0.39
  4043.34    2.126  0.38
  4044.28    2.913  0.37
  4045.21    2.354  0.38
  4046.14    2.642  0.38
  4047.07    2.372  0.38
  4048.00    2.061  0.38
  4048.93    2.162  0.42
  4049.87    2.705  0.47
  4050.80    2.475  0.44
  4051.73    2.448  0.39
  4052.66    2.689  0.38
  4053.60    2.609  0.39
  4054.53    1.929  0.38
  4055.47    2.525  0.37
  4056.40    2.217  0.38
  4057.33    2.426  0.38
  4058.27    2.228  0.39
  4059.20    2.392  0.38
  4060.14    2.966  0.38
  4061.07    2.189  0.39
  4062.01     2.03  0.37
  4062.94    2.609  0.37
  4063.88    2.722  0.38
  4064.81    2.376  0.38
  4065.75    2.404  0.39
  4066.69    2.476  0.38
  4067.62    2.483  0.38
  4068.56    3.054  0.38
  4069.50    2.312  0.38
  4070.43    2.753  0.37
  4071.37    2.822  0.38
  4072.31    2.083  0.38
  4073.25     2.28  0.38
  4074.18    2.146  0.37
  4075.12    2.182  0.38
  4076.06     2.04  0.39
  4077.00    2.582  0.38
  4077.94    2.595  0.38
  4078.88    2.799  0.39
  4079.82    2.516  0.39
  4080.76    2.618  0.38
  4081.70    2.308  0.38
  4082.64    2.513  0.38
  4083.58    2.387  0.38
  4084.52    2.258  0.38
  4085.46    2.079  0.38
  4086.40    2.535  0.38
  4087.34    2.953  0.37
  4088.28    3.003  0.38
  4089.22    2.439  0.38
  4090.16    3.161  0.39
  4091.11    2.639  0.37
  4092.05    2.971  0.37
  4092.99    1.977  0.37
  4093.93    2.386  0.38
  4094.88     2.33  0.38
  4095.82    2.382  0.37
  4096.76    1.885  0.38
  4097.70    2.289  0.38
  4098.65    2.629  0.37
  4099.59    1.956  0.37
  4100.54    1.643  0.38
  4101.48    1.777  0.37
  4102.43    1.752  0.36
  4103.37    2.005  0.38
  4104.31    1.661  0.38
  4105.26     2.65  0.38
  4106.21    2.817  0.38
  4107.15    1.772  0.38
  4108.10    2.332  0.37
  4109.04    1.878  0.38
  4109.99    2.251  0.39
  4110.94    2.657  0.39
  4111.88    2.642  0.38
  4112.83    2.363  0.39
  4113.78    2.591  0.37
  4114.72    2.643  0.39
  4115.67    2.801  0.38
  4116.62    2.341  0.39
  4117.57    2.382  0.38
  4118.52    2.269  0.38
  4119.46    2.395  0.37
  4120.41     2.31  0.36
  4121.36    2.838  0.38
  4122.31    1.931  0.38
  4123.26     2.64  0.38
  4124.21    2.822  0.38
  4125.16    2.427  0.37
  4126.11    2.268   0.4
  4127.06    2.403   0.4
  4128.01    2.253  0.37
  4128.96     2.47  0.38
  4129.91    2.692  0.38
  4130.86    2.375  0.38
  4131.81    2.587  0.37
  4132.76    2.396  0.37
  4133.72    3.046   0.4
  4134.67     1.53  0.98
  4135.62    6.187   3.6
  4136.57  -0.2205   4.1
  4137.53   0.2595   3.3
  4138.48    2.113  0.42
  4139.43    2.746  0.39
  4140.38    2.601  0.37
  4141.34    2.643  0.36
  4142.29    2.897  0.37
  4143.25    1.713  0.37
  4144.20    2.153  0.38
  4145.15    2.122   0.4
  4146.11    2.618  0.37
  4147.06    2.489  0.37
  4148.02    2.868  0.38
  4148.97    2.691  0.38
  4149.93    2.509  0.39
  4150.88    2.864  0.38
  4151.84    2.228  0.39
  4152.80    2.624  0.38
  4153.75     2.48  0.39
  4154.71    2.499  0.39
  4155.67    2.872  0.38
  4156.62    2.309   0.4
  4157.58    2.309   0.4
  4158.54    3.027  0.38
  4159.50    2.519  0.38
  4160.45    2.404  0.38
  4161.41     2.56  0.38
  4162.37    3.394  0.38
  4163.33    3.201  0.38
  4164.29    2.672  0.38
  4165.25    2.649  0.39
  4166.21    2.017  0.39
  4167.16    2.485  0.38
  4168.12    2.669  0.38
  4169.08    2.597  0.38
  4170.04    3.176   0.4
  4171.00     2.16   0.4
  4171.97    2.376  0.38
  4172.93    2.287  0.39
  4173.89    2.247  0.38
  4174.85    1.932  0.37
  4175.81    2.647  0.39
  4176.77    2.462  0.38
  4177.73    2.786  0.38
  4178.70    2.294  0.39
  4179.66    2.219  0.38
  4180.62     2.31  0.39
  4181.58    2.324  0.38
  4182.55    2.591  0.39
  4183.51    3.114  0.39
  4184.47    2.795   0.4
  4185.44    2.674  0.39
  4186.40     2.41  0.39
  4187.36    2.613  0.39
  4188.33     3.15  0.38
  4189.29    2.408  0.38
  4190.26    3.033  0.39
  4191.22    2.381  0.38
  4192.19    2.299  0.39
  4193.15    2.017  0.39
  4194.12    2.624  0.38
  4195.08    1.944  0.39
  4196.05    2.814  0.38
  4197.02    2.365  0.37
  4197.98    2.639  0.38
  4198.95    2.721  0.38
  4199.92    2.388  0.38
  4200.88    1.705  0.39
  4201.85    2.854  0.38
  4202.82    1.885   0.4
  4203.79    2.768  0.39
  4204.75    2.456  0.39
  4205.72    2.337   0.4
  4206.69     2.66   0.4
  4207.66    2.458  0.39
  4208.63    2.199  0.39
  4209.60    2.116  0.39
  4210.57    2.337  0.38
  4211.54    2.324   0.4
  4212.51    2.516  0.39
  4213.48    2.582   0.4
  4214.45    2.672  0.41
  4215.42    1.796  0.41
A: 3.56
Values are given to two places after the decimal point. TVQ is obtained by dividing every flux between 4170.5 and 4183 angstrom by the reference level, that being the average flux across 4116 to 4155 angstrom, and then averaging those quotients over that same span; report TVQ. 0.97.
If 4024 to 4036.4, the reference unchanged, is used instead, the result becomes 1.01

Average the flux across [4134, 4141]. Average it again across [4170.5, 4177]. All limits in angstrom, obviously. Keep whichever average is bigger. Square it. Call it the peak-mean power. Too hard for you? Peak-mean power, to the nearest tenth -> 5.3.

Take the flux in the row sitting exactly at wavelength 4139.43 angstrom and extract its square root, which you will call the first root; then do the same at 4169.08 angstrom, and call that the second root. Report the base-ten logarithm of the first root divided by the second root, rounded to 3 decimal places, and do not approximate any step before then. 0.012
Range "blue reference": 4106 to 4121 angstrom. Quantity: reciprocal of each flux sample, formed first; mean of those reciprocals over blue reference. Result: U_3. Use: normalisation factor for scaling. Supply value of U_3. 0.423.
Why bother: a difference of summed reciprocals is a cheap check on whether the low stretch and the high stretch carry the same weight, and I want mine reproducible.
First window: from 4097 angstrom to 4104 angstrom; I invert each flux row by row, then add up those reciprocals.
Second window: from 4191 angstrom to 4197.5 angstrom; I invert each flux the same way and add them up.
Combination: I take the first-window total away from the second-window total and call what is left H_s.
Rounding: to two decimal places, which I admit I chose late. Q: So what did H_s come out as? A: -0.54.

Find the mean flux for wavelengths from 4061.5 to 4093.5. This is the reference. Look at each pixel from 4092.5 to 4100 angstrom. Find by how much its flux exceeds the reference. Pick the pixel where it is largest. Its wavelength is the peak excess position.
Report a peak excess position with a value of 4098.65 angstrom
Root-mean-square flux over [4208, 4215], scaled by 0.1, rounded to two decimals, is 0.24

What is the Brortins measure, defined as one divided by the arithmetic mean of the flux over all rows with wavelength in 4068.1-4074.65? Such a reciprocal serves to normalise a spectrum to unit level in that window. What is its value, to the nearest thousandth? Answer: 0.401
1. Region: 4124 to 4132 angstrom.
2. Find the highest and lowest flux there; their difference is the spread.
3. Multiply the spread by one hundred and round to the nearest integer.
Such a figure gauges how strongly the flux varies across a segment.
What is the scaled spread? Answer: 57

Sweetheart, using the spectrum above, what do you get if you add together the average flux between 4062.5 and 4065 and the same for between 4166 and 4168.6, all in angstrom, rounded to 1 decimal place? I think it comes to 5.0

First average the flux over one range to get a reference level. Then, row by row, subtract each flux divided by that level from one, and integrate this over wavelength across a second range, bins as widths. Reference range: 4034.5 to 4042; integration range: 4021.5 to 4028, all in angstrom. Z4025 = 0.48 angstrom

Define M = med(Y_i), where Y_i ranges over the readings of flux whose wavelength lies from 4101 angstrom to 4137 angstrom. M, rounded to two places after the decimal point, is 2.39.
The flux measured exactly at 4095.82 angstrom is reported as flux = 2.382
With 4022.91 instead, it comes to 2.539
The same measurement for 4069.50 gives 2.312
